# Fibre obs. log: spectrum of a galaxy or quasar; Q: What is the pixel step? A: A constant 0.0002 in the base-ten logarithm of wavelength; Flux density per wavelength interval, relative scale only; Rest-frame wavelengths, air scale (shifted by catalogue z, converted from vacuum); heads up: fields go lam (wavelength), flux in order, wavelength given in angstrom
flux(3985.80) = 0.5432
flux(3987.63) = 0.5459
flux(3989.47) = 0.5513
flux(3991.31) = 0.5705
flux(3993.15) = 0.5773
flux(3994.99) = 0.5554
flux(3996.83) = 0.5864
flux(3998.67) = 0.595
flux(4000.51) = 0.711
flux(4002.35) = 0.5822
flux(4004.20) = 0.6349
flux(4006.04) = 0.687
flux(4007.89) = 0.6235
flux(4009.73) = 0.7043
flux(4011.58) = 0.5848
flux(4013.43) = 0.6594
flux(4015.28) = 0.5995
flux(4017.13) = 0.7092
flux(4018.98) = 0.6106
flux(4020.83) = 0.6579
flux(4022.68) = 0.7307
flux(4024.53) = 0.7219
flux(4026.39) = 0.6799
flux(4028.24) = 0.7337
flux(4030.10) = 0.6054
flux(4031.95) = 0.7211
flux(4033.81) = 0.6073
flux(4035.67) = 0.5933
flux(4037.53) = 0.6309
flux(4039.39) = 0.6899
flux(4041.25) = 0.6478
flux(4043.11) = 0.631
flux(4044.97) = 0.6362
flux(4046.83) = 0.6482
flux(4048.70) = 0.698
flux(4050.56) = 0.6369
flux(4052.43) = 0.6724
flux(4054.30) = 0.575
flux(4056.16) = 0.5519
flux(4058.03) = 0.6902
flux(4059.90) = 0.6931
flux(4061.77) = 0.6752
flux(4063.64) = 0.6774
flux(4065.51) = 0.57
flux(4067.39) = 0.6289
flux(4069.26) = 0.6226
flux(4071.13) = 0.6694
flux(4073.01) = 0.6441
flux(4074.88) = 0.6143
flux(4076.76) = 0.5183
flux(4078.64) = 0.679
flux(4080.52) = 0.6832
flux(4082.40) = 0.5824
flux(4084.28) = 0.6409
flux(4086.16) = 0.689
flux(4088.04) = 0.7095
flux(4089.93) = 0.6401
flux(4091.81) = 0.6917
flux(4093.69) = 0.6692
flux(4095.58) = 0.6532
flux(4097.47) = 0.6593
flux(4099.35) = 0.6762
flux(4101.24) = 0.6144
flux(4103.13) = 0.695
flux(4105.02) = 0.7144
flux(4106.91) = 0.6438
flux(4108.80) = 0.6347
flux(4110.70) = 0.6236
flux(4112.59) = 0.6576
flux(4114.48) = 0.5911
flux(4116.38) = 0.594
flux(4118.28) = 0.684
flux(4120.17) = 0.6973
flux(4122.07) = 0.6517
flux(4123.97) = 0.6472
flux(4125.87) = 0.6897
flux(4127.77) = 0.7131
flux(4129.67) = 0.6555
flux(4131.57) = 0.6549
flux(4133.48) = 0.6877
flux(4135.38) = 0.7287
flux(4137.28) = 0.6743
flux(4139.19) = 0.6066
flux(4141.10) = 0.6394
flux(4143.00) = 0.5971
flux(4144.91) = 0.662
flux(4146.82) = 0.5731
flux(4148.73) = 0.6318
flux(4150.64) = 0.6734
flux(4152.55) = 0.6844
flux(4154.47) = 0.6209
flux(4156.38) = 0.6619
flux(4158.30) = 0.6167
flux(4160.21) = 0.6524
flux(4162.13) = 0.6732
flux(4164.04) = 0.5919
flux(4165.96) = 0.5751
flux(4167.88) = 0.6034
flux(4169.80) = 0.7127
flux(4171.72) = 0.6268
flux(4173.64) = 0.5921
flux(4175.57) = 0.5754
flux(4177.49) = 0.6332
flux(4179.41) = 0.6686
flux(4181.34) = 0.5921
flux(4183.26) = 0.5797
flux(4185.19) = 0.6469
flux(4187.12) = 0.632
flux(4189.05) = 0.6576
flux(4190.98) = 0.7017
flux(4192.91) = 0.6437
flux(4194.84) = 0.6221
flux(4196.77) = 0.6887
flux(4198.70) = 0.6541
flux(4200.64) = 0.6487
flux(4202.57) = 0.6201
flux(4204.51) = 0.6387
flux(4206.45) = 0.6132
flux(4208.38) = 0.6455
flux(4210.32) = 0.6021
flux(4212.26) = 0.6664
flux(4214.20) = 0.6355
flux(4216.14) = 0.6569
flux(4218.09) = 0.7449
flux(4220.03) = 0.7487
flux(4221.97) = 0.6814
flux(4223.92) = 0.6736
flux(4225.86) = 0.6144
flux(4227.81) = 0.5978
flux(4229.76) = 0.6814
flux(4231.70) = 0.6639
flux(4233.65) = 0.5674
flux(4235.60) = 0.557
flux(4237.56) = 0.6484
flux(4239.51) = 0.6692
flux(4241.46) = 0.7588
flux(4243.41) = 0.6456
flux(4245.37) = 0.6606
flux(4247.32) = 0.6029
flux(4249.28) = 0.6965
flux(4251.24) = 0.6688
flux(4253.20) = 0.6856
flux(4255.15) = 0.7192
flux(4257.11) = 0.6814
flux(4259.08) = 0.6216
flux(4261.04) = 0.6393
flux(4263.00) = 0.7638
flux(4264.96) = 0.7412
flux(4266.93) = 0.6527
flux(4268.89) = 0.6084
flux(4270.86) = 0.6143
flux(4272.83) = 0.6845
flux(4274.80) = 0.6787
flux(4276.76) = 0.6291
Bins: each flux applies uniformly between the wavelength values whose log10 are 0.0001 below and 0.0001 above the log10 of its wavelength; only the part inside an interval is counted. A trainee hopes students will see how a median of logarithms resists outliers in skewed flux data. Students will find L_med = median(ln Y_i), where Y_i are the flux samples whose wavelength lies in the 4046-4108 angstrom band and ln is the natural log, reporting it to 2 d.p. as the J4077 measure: -0.42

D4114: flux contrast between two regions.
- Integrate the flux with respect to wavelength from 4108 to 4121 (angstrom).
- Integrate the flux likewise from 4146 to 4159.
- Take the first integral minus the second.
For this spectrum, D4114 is 0.0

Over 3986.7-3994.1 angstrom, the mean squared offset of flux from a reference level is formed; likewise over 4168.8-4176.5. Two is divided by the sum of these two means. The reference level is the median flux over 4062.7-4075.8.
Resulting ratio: 265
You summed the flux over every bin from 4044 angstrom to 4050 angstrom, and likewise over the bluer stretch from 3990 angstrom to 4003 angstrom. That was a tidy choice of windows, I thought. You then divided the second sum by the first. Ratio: 2.1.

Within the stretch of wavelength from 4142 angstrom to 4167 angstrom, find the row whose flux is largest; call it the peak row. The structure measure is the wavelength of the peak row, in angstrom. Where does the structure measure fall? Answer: 4152.55 angstrom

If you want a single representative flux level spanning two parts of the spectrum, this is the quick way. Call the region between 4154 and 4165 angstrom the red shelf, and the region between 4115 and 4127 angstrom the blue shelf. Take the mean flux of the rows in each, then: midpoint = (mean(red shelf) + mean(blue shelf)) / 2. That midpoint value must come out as 0.648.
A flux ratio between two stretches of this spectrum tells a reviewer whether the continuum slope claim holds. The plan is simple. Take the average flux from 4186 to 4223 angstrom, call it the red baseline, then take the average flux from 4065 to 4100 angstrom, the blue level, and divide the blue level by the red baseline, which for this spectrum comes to 0.98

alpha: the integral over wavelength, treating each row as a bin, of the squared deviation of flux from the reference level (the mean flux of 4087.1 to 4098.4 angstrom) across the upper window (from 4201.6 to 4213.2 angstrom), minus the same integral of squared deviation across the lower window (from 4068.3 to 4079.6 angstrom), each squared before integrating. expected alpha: -0.032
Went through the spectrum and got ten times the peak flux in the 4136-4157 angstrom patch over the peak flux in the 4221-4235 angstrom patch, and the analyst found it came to 10.0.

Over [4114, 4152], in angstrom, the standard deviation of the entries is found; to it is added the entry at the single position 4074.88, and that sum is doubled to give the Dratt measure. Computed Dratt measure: 1.31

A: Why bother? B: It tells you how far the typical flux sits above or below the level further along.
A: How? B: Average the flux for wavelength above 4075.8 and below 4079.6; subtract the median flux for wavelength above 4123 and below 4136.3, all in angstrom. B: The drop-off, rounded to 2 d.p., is -0.09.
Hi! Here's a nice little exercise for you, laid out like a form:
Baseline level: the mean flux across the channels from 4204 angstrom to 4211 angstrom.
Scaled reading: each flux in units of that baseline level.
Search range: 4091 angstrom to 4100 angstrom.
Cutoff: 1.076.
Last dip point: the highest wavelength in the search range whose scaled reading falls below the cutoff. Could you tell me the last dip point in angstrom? 4097.47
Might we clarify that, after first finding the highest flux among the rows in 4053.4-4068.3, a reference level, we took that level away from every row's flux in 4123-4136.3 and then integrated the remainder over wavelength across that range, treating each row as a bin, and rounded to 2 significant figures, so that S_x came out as -0.14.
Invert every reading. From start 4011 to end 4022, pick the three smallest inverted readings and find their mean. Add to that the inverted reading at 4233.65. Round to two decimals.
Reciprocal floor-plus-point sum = 3.24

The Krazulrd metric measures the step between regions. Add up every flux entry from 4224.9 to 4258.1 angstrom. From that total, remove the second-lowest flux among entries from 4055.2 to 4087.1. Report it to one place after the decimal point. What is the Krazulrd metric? 10.6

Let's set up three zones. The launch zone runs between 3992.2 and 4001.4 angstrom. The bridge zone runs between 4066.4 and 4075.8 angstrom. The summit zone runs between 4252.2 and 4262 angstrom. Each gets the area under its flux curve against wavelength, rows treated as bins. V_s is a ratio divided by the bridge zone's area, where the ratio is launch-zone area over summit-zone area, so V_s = 0.142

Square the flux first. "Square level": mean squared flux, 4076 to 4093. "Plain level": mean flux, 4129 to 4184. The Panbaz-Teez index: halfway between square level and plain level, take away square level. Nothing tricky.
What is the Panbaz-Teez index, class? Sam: 0.11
